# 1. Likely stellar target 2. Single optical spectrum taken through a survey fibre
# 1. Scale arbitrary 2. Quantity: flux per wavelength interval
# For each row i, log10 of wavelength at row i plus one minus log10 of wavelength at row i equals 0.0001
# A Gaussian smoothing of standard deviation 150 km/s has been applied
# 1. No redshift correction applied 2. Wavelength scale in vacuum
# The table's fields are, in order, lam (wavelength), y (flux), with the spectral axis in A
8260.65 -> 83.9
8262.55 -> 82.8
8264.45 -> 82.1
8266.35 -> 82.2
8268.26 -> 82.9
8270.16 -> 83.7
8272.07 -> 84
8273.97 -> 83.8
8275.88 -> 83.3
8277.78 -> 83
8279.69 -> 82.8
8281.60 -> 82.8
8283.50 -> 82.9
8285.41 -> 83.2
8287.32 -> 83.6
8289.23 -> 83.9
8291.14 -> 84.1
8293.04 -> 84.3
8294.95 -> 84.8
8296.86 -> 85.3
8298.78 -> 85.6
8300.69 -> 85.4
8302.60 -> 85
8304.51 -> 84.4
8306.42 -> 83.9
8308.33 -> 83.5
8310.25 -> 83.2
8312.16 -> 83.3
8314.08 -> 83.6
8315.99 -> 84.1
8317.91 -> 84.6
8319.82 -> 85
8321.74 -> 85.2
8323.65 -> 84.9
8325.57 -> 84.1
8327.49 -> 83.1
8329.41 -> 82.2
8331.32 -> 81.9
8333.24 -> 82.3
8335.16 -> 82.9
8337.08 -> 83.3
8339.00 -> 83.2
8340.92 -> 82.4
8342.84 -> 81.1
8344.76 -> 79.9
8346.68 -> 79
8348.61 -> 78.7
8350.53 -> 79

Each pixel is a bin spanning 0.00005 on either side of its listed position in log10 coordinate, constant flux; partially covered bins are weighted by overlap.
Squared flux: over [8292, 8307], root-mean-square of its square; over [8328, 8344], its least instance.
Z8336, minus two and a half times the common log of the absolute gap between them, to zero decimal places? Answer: -7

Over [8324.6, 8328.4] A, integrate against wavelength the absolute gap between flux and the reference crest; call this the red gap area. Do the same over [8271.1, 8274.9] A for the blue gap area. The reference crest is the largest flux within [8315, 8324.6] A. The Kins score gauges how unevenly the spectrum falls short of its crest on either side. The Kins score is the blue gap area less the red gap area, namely -1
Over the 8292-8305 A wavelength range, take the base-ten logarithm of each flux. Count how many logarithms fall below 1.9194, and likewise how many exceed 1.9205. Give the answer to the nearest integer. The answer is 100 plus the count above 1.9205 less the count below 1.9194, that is 107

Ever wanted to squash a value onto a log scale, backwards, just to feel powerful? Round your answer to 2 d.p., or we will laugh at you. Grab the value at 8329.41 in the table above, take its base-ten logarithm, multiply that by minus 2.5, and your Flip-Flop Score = -4.79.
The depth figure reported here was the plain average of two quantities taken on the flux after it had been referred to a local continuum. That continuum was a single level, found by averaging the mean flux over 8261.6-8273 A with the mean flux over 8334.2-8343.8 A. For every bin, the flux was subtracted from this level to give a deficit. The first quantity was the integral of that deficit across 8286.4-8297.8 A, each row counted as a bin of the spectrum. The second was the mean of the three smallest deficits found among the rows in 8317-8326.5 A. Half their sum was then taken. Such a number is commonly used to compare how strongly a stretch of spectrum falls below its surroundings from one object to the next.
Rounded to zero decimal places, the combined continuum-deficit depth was -10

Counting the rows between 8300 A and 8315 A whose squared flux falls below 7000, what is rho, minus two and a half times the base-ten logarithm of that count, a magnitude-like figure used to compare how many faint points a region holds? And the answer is -1.51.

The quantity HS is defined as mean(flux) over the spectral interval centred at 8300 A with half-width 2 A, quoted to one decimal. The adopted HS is 85.5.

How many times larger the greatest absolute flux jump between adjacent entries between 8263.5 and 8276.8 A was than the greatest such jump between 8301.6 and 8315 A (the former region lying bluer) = 1.3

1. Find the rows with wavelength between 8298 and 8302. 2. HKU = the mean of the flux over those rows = 85.5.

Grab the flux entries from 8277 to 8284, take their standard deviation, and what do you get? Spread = 0.1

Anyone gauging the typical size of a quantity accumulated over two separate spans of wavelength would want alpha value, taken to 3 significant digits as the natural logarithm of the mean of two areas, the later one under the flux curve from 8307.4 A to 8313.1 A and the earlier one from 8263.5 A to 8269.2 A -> 6.16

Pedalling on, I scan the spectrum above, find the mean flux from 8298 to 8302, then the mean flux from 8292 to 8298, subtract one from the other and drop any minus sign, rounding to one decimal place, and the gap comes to 0.7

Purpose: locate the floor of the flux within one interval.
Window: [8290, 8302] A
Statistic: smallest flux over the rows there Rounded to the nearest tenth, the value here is 84.1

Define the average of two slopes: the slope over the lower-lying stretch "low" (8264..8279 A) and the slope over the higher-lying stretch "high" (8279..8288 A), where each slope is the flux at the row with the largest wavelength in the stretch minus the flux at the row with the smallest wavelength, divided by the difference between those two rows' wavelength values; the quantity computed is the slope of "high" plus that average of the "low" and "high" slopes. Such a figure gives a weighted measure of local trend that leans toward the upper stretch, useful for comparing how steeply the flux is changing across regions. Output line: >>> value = 0.19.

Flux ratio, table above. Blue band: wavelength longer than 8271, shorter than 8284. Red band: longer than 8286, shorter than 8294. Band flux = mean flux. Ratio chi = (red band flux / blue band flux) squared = 1.02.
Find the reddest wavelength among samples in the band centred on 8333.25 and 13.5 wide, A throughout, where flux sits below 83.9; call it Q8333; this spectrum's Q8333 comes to 8339.00 A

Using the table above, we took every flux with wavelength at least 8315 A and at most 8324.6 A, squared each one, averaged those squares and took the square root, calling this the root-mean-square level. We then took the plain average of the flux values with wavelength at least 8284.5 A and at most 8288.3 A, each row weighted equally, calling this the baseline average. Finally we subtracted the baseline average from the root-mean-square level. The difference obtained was 1.4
